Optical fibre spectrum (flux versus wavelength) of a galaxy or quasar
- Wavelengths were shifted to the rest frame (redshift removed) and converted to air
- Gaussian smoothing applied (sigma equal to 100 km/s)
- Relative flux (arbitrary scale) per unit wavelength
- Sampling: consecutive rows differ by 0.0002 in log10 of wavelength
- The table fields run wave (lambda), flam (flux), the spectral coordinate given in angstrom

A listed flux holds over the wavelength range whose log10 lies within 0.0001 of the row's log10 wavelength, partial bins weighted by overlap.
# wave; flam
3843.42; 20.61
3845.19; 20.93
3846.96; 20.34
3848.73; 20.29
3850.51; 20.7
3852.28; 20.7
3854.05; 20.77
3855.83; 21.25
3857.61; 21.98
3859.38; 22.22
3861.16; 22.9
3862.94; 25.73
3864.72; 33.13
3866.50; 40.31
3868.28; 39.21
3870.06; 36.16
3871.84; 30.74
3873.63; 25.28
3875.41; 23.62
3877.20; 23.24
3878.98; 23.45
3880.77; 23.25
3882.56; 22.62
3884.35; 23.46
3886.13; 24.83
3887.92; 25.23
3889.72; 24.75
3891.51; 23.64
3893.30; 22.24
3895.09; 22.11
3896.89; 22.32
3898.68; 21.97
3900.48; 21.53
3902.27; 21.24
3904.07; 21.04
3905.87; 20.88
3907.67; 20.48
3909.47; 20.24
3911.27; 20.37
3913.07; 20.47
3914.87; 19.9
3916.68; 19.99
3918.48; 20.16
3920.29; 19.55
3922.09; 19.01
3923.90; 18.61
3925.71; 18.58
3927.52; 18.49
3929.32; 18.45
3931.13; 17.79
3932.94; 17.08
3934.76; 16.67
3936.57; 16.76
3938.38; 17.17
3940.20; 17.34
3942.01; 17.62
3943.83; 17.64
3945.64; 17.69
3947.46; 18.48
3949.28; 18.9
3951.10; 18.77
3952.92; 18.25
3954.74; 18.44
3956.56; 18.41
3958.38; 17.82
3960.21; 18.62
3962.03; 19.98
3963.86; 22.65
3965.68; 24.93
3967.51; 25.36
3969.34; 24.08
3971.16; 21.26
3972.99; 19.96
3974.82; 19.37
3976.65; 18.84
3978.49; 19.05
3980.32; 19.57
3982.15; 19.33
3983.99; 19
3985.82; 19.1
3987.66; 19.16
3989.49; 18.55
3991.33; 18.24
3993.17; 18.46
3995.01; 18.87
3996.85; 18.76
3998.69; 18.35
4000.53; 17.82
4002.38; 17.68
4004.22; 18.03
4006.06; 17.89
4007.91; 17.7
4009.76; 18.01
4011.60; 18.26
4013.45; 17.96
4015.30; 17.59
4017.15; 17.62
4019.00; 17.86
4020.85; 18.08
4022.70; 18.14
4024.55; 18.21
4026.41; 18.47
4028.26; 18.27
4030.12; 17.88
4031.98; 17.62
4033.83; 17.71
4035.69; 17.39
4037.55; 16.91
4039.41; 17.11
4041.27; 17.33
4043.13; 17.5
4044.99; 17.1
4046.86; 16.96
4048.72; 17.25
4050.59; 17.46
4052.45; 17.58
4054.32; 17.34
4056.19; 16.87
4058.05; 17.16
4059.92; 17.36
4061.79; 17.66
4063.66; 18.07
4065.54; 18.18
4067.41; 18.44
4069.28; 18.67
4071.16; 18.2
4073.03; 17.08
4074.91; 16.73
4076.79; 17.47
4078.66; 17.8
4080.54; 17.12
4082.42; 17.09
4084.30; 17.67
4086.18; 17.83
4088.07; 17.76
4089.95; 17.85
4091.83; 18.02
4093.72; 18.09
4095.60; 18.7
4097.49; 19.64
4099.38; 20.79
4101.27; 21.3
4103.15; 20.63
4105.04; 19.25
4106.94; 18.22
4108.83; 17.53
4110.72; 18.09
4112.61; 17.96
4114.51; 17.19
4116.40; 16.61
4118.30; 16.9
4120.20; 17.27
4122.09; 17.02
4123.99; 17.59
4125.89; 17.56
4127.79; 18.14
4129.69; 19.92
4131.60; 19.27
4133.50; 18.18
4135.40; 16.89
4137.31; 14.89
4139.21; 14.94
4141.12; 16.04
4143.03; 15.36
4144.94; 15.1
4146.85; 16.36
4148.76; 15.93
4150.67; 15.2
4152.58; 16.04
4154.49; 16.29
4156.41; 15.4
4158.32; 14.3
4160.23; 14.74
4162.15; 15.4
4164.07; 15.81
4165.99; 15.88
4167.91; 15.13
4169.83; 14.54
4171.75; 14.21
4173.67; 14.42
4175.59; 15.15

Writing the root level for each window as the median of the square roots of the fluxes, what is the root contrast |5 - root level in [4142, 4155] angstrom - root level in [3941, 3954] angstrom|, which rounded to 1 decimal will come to 3.3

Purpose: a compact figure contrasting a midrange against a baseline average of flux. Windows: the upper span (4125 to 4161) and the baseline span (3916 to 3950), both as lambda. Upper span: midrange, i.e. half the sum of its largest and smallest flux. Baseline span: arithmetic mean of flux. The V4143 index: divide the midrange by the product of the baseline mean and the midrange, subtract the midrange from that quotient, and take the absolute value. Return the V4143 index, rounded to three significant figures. 17.1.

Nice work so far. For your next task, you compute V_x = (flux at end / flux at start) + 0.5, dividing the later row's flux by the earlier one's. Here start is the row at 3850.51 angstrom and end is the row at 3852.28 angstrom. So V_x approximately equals 1.50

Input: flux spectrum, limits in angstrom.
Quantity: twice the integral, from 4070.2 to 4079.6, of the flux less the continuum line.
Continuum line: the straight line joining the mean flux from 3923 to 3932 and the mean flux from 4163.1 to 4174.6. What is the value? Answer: 21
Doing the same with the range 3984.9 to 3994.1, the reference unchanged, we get 22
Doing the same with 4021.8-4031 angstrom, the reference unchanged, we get 22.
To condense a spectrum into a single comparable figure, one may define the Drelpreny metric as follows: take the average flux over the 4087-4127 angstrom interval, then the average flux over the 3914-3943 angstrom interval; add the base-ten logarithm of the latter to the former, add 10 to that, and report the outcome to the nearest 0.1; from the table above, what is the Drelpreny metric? 29.5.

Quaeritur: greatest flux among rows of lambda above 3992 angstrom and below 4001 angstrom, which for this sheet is 18.87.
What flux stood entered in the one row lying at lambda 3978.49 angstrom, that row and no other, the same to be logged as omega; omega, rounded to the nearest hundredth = 19.05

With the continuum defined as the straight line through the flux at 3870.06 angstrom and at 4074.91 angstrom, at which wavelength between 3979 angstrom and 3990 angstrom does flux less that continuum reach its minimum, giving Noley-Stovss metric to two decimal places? 3983.99 angstrom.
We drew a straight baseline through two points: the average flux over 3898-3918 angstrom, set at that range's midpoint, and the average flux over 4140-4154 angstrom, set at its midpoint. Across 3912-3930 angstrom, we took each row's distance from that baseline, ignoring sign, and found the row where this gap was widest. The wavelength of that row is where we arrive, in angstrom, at 3929.32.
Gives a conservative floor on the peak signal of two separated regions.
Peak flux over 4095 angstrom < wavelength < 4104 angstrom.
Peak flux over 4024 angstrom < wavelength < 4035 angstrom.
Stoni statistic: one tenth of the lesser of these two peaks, 1.85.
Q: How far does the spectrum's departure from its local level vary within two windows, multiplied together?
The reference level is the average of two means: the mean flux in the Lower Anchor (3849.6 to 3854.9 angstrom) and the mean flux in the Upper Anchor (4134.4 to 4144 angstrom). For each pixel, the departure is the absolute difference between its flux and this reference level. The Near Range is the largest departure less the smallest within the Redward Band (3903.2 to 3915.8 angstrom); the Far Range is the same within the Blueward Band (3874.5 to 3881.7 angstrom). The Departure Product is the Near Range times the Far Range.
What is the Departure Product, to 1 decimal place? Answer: 0.4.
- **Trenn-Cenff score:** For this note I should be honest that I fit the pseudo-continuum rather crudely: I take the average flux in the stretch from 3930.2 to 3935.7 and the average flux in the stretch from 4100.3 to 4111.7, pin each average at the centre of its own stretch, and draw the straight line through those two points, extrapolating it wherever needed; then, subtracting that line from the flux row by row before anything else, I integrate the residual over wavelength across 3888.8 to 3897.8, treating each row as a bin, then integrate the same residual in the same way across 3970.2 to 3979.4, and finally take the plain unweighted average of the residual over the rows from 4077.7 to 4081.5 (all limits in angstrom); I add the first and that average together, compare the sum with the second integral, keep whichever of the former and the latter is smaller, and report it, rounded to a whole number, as 19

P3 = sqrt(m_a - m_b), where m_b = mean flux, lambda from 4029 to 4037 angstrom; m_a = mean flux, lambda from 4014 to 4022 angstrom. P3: 0.4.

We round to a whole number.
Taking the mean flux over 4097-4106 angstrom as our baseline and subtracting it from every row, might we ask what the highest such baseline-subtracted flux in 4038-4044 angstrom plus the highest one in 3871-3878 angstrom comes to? 8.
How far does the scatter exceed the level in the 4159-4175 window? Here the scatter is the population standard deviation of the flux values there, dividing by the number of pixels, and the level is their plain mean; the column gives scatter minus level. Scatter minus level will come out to -14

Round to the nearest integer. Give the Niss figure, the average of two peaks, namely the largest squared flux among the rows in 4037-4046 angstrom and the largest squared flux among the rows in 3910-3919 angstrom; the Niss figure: 363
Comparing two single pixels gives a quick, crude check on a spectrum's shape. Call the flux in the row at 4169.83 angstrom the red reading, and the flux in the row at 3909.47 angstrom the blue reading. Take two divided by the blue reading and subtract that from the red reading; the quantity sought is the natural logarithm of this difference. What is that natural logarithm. 2.67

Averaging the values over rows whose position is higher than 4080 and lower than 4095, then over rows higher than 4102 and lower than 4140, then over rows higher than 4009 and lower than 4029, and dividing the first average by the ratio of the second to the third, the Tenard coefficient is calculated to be 18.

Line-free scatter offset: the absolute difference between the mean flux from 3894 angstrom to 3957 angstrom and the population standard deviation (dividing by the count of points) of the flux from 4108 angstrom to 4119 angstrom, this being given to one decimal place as 18.7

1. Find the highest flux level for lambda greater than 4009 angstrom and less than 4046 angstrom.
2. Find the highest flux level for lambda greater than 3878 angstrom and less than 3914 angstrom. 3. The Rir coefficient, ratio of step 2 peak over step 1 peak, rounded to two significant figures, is 1.4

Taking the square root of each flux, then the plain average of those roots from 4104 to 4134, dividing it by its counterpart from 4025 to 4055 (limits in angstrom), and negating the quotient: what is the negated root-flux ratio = -1.01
